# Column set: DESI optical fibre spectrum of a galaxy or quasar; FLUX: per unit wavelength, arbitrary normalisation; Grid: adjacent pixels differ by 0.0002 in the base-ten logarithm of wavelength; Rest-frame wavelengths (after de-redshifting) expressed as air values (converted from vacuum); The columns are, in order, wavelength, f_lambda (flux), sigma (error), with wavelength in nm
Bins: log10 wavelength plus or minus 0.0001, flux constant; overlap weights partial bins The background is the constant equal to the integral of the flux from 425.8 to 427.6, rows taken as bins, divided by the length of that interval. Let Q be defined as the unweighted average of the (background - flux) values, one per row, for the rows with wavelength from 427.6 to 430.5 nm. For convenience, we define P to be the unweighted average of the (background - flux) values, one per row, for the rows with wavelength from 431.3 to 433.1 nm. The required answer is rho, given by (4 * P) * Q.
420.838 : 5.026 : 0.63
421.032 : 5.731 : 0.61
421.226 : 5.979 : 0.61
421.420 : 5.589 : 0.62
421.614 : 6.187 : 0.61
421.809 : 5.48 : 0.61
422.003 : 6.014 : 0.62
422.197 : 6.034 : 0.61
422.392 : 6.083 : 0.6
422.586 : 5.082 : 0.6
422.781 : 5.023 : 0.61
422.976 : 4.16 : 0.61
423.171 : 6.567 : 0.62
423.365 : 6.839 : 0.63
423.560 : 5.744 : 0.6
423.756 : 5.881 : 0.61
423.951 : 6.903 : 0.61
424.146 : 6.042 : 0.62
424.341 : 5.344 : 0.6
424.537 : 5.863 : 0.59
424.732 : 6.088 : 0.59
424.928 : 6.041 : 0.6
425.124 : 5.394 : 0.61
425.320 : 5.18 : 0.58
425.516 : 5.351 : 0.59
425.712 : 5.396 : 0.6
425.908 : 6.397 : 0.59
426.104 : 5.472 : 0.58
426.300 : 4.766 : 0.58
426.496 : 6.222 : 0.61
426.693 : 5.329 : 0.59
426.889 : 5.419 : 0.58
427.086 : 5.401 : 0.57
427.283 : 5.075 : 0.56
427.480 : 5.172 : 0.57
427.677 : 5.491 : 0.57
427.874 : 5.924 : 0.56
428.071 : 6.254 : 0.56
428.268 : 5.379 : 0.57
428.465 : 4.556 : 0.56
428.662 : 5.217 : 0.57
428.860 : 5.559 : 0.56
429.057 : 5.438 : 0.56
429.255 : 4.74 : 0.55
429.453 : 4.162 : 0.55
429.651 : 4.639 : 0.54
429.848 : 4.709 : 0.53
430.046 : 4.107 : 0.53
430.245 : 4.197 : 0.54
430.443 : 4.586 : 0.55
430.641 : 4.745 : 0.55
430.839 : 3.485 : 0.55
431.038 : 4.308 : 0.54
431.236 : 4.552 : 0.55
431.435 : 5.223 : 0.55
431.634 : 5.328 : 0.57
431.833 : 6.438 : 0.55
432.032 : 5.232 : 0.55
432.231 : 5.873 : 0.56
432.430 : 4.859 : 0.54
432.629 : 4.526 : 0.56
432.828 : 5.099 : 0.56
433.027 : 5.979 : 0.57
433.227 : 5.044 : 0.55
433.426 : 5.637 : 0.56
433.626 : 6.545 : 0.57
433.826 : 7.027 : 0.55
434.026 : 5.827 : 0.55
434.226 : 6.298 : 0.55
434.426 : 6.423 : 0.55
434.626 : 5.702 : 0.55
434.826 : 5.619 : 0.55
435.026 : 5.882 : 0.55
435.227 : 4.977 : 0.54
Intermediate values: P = 0.1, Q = 0.5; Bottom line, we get 0.1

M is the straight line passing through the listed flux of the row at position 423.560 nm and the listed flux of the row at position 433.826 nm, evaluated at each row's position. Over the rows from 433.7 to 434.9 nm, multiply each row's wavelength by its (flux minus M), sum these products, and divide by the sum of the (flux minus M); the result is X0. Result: 434.47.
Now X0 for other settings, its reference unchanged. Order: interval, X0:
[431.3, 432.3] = 431.80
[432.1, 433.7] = 432.85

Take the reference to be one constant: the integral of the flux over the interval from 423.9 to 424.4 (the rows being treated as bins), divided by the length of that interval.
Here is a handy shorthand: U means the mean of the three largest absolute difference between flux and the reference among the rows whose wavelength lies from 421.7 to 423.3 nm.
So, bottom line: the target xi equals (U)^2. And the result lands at 1.8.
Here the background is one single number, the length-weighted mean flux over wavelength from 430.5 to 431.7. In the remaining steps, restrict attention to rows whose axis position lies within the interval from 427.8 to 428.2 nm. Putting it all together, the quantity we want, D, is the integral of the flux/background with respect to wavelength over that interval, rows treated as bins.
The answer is 0.5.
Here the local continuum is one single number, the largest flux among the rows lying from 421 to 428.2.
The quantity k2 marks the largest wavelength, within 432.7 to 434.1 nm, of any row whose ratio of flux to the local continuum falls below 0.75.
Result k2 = 433.227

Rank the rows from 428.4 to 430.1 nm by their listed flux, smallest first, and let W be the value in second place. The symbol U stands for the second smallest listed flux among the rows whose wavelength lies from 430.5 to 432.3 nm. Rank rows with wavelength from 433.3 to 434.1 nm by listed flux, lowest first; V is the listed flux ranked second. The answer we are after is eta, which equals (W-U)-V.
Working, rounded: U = 4.308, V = 5.827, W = 4.162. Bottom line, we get -6.0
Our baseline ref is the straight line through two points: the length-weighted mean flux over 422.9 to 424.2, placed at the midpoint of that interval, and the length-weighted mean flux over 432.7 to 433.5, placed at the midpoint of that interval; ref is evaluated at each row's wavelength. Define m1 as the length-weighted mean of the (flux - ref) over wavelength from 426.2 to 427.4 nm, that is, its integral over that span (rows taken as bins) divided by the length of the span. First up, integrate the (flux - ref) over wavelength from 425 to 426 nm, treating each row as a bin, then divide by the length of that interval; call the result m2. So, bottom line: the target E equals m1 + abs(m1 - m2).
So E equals -0.4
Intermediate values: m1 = -0.47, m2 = -0.4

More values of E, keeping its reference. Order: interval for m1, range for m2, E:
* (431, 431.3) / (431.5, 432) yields 0.3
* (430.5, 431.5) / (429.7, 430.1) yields -1.1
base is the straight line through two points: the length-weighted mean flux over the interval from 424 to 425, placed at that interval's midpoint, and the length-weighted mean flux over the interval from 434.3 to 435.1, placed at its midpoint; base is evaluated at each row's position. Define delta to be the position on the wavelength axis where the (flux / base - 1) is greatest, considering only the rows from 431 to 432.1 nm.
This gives 431.833 nm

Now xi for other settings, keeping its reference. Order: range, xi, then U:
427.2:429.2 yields 1.3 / 1.2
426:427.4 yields 1.1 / 1.0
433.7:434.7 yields 0.3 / 0.6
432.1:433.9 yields 1.6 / 1.3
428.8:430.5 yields 3.7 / 1.9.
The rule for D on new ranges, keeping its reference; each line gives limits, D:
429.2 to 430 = 0.8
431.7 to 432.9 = 1.4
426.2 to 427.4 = 1.4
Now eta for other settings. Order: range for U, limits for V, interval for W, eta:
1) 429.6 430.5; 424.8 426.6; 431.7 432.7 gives -4.5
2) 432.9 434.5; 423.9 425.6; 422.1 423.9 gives -6.0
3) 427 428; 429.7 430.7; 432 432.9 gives -4.5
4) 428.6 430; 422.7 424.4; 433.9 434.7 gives -3.8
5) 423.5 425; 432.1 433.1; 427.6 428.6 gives -5.2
